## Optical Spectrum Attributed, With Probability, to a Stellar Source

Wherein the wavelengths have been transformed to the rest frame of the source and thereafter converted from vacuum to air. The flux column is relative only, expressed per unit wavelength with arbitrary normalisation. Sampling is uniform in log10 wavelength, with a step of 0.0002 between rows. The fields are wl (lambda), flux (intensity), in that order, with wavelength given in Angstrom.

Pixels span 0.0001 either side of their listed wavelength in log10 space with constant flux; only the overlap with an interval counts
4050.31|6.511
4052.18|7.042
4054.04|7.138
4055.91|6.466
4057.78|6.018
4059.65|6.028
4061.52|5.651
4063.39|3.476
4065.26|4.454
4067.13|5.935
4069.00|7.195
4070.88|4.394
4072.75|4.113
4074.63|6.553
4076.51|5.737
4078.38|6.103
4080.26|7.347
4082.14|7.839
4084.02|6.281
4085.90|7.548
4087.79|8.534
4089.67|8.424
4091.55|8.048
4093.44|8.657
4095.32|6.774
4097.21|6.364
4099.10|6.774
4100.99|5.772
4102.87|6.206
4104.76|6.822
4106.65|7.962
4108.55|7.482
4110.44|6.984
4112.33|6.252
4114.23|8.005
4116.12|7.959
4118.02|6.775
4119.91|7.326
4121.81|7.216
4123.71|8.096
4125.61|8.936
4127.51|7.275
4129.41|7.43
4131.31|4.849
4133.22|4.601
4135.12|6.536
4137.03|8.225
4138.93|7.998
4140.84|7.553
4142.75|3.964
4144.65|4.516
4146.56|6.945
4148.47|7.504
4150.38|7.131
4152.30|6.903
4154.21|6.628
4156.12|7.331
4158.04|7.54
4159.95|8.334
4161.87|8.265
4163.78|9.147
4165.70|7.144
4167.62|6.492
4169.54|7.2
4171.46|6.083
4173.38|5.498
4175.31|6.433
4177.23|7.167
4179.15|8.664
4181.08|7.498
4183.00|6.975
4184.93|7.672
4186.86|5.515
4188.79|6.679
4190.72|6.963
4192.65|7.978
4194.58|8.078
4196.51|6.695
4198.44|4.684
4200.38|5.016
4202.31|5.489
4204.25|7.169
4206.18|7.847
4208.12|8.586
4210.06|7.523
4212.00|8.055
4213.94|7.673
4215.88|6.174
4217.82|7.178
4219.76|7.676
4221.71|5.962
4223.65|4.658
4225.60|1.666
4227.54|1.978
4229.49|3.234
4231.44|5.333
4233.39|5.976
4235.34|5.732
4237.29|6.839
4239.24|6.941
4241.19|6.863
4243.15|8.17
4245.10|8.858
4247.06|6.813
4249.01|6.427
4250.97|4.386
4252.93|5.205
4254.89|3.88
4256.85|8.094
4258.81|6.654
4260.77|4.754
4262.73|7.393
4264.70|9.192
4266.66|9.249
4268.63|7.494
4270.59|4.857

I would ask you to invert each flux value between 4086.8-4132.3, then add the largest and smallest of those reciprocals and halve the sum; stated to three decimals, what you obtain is 0.159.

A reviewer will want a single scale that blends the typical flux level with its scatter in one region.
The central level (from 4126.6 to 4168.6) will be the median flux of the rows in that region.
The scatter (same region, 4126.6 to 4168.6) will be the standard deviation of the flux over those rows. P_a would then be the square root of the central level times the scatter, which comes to 3.1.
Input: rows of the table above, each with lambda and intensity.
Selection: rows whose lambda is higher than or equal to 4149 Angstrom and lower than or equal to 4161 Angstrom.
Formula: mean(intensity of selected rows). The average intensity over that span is 7.3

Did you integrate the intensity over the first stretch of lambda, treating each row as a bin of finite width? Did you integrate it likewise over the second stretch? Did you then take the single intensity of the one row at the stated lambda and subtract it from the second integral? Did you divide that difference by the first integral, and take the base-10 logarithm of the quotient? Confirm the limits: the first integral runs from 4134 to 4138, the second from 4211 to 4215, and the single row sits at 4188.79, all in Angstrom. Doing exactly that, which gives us -0.07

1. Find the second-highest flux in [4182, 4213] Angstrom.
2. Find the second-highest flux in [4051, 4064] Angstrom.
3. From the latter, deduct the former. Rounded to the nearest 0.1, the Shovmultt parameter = -1.0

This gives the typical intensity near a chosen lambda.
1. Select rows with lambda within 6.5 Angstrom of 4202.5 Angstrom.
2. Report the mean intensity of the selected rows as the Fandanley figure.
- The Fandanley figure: 6.5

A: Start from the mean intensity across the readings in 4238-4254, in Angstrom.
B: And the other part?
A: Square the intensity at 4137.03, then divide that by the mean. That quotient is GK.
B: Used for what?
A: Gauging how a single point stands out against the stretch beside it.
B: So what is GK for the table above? 10.1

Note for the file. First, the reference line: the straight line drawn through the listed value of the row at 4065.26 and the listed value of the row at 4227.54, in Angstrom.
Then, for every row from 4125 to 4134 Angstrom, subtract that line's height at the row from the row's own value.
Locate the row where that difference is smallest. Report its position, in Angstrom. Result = 4133.22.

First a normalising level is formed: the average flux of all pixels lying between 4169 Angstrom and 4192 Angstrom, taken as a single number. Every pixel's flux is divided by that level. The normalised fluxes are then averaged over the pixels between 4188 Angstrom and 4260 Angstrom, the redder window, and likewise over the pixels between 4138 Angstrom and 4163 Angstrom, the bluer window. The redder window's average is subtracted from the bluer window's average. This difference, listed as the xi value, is 0.10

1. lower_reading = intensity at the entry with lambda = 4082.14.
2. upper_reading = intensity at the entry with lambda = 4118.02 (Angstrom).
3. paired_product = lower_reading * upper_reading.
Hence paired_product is 53.1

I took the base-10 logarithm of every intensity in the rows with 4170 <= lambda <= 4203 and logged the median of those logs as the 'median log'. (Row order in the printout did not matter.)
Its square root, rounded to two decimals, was 0.91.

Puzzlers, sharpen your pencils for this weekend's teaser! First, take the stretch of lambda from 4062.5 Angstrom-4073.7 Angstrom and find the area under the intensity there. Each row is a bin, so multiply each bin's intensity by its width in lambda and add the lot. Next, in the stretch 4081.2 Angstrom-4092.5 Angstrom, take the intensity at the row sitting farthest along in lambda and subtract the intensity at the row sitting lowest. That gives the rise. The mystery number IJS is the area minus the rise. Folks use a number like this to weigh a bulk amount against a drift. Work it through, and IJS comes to 55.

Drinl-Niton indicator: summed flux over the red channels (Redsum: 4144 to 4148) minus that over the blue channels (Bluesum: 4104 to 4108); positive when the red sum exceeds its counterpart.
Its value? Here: -3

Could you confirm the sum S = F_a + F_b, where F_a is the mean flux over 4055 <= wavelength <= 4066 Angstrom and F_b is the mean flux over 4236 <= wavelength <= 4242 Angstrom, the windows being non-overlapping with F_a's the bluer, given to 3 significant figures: 12.2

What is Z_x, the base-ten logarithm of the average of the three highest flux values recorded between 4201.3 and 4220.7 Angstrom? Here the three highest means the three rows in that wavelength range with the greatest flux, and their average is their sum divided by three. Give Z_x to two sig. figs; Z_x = 0.91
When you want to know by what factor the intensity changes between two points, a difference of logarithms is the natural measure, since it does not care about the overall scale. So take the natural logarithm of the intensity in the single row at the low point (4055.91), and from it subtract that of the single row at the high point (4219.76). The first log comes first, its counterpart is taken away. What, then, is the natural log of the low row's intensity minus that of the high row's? -0.17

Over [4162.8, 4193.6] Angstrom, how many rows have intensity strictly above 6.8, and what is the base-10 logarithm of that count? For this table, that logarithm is 1.00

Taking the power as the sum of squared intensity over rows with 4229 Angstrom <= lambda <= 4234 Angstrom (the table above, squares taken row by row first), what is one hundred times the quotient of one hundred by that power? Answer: 134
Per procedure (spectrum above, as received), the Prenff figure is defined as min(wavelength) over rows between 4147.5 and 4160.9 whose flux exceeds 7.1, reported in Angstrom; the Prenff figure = 4148.47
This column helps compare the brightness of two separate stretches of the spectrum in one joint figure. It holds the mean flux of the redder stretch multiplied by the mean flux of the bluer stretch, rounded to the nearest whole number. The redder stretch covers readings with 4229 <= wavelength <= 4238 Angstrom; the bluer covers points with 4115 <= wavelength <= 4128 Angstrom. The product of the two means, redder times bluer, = 42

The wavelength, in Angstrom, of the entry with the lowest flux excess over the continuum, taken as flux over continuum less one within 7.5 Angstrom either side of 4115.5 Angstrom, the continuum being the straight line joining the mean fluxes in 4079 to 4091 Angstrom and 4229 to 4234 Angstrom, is 4112.33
